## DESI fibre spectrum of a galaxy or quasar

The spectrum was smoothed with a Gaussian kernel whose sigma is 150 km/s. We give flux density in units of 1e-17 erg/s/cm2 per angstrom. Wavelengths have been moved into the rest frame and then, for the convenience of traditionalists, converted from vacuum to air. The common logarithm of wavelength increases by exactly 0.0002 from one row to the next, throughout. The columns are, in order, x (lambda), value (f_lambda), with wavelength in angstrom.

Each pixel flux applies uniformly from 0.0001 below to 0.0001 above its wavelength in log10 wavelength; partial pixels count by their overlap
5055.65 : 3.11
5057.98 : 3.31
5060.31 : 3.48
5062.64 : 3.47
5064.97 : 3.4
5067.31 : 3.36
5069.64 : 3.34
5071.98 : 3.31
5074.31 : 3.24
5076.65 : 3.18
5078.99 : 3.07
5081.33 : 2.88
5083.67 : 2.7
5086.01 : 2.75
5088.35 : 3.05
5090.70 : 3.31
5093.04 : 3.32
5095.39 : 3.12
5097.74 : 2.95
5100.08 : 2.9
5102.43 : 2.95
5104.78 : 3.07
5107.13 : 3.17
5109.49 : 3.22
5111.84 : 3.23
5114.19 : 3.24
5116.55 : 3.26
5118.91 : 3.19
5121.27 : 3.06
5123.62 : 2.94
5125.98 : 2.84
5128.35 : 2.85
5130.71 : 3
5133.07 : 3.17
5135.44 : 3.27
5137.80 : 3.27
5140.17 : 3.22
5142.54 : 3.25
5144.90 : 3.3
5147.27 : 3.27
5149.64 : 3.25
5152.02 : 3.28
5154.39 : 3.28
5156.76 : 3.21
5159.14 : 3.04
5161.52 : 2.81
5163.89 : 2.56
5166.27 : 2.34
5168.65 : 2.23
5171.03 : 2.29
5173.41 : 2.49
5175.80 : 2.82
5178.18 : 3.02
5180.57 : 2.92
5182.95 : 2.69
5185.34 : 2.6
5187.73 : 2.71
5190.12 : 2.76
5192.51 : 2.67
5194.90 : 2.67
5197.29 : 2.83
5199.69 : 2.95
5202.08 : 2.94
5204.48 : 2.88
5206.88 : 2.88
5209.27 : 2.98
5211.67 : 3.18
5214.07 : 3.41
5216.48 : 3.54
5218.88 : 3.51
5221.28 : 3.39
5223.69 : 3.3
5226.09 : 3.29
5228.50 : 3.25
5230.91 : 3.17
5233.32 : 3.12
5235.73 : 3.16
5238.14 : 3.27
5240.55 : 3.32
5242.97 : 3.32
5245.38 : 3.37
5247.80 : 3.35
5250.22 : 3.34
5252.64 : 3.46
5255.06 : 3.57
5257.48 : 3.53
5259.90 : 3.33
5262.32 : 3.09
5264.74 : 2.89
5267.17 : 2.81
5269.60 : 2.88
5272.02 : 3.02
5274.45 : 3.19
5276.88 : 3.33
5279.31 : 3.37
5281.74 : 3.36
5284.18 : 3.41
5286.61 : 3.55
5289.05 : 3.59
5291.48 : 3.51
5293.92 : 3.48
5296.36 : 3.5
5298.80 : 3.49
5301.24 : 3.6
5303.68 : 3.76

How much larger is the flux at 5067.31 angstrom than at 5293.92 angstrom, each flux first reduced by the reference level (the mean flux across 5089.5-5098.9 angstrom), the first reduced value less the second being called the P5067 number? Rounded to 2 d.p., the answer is -0.12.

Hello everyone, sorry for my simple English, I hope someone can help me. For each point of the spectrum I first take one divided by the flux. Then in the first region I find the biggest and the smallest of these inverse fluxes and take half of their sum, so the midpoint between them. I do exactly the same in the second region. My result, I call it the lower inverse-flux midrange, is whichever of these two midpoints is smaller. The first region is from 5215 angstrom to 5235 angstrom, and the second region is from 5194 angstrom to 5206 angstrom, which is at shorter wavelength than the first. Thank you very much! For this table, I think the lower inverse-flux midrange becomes 0.301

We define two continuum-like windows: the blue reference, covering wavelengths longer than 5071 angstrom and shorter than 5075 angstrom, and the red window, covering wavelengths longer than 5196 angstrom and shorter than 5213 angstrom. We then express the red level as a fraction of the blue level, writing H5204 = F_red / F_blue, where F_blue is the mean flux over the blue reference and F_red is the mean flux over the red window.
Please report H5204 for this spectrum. 0.90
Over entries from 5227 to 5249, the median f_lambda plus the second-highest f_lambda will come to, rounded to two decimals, 6.62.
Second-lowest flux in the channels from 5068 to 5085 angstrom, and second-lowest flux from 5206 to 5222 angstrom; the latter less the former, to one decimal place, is 0.1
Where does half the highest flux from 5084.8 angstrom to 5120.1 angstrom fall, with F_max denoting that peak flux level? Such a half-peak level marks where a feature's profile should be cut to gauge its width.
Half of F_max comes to 1.66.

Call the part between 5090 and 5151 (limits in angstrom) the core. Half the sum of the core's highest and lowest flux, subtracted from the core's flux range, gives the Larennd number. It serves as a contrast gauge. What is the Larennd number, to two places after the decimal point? -2.60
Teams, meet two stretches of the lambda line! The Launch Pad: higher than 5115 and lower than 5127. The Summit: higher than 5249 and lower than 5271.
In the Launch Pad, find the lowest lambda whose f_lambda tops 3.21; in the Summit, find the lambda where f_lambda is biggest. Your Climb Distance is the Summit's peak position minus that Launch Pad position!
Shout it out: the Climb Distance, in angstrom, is 138.5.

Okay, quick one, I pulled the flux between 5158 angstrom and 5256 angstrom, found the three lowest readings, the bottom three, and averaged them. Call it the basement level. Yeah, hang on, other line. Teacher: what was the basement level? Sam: 2.29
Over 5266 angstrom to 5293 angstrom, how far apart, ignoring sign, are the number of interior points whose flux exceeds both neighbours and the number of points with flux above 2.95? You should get 7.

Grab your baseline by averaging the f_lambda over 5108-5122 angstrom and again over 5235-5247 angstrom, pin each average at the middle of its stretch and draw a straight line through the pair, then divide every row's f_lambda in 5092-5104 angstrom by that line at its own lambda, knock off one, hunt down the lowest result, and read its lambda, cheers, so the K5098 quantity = 5100.08 angstrom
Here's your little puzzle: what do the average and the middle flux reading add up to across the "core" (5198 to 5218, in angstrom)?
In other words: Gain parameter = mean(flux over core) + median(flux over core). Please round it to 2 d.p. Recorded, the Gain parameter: 6.06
